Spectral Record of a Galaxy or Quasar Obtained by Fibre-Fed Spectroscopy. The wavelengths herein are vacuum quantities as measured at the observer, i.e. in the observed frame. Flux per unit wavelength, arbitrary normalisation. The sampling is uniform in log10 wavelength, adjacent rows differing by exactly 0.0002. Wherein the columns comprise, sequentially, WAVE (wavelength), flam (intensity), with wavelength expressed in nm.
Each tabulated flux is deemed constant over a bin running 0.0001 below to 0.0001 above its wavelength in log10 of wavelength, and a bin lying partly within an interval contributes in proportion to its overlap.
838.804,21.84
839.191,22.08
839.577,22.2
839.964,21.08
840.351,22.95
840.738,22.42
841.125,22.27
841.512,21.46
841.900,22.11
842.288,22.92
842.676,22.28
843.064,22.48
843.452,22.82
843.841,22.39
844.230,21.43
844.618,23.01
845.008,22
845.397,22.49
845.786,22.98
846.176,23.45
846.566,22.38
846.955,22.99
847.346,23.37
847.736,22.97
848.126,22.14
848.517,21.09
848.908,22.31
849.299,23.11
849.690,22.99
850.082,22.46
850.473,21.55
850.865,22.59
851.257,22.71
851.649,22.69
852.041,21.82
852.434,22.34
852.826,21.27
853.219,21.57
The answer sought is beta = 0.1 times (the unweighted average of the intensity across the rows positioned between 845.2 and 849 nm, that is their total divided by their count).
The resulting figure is 2.26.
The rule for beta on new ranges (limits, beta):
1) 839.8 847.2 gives 2.24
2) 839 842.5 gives 2.22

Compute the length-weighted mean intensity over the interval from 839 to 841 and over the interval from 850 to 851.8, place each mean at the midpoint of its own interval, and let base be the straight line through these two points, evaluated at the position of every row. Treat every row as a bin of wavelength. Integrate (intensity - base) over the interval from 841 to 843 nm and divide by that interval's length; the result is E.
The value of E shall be 0.02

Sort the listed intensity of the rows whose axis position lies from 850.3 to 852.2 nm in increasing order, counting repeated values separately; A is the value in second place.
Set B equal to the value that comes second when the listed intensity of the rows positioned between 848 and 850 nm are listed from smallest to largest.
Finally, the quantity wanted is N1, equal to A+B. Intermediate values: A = 21.82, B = 22.14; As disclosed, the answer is 44.0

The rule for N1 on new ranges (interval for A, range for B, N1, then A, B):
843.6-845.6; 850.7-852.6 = 44.3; 22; 22.34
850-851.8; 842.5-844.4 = 44.7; 22.46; 22.28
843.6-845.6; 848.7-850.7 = 44.3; 22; 22.31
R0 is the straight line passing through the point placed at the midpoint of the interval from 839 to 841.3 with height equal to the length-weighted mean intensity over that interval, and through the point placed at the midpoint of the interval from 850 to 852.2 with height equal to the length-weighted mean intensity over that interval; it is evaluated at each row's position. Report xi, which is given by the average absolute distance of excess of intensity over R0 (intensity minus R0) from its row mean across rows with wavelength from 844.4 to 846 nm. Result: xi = 0.38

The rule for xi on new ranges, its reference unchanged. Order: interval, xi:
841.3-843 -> 0.40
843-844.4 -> 0.43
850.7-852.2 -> 0.32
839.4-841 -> 0.54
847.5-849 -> 0.52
